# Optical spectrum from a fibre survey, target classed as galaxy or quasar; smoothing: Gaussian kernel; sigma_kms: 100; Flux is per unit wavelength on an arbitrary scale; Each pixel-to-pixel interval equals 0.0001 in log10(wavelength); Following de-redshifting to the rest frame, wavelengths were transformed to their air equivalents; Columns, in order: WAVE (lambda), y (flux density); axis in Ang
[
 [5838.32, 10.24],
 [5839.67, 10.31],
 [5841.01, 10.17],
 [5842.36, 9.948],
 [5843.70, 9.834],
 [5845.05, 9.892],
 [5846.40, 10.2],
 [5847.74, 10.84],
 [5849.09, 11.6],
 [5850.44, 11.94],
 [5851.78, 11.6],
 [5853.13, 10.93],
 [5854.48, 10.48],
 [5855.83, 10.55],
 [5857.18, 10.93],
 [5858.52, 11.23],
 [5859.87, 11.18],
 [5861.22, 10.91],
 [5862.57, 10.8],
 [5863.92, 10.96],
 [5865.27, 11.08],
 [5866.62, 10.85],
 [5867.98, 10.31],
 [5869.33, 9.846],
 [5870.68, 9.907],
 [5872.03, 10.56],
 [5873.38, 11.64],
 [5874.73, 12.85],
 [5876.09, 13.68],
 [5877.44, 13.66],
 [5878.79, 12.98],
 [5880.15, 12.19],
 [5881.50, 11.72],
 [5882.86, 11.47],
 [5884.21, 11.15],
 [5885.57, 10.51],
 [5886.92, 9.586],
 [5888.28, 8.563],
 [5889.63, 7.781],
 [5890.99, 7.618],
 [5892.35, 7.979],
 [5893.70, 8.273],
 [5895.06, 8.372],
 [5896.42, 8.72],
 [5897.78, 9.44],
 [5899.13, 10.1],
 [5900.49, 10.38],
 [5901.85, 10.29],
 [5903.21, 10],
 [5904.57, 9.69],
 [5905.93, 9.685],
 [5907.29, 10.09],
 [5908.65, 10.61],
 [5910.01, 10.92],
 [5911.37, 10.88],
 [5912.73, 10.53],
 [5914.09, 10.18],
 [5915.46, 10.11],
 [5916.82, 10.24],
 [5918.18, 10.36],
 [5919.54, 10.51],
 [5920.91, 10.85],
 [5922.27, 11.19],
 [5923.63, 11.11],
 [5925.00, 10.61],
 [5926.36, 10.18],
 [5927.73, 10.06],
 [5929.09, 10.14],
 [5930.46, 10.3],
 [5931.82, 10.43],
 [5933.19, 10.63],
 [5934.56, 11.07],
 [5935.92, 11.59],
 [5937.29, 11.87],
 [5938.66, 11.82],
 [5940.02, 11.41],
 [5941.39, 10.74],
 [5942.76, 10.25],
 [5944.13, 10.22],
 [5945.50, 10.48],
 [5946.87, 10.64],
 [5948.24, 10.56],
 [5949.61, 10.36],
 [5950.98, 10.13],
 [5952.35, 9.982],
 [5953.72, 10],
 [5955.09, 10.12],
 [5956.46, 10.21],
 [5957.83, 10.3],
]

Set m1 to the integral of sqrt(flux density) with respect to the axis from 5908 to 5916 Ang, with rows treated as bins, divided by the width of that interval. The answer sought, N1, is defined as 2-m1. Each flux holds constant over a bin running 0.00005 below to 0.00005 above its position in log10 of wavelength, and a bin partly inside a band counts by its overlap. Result -1.25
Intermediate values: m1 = 3.25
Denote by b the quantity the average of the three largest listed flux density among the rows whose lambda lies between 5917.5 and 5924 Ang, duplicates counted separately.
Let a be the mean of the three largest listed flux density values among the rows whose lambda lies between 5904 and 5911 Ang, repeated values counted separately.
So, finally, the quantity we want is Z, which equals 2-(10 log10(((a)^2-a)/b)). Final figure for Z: -7.6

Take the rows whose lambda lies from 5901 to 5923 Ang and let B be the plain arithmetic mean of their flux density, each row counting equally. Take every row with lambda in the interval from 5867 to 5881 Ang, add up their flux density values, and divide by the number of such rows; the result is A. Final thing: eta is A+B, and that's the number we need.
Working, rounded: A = 11.8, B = 10.4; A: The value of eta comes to 22.1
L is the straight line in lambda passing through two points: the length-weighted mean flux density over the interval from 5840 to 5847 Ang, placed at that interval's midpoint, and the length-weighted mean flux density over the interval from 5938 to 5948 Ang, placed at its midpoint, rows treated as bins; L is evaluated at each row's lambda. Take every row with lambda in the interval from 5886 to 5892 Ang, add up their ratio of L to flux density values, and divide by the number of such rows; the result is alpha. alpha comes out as 1.25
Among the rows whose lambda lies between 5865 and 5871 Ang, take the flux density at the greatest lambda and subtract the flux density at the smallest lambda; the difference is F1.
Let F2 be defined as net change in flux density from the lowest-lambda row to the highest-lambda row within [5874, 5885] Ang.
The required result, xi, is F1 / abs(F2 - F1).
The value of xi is -2.2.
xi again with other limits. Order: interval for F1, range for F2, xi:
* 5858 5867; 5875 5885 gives -0.2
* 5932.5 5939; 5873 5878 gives 1.4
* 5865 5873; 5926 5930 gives -1.1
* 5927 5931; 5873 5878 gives 0.1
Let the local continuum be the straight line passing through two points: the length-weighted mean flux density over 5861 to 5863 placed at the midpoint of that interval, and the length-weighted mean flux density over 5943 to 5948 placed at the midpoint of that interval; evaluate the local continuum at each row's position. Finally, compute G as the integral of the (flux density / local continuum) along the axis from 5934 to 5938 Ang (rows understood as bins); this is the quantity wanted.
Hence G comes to 4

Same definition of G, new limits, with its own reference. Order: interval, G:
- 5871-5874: 3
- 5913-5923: 10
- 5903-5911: 8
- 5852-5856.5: 4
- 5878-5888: 11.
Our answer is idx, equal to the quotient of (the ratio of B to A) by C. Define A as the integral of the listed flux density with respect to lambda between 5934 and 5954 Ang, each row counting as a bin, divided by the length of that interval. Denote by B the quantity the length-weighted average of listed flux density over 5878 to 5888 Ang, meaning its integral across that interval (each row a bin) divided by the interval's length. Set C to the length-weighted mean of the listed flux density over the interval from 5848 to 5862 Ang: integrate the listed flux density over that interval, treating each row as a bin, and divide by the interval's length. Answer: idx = 0.094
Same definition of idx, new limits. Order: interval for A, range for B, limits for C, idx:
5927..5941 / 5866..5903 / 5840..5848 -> 0.094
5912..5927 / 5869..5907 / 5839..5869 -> 0.091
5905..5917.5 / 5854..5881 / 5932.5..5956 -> 0.103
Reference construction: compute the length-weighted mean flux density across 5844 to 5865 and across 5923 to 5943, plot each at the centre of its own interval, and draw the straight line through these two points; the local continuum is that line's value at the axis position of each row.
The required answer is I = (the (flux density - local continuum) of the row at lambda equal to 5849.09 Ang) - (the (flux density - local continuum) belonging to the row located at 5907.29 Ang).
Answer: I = 1.4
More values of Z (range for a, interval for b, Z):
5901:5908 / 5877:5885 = -6.5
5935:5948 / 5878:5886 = -8.1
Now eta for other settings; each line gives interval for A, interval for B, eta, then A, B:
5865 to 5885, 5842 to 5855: 22.3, 11.6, 10.7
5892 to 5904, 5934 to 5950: 20.2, 9.3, 10.9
